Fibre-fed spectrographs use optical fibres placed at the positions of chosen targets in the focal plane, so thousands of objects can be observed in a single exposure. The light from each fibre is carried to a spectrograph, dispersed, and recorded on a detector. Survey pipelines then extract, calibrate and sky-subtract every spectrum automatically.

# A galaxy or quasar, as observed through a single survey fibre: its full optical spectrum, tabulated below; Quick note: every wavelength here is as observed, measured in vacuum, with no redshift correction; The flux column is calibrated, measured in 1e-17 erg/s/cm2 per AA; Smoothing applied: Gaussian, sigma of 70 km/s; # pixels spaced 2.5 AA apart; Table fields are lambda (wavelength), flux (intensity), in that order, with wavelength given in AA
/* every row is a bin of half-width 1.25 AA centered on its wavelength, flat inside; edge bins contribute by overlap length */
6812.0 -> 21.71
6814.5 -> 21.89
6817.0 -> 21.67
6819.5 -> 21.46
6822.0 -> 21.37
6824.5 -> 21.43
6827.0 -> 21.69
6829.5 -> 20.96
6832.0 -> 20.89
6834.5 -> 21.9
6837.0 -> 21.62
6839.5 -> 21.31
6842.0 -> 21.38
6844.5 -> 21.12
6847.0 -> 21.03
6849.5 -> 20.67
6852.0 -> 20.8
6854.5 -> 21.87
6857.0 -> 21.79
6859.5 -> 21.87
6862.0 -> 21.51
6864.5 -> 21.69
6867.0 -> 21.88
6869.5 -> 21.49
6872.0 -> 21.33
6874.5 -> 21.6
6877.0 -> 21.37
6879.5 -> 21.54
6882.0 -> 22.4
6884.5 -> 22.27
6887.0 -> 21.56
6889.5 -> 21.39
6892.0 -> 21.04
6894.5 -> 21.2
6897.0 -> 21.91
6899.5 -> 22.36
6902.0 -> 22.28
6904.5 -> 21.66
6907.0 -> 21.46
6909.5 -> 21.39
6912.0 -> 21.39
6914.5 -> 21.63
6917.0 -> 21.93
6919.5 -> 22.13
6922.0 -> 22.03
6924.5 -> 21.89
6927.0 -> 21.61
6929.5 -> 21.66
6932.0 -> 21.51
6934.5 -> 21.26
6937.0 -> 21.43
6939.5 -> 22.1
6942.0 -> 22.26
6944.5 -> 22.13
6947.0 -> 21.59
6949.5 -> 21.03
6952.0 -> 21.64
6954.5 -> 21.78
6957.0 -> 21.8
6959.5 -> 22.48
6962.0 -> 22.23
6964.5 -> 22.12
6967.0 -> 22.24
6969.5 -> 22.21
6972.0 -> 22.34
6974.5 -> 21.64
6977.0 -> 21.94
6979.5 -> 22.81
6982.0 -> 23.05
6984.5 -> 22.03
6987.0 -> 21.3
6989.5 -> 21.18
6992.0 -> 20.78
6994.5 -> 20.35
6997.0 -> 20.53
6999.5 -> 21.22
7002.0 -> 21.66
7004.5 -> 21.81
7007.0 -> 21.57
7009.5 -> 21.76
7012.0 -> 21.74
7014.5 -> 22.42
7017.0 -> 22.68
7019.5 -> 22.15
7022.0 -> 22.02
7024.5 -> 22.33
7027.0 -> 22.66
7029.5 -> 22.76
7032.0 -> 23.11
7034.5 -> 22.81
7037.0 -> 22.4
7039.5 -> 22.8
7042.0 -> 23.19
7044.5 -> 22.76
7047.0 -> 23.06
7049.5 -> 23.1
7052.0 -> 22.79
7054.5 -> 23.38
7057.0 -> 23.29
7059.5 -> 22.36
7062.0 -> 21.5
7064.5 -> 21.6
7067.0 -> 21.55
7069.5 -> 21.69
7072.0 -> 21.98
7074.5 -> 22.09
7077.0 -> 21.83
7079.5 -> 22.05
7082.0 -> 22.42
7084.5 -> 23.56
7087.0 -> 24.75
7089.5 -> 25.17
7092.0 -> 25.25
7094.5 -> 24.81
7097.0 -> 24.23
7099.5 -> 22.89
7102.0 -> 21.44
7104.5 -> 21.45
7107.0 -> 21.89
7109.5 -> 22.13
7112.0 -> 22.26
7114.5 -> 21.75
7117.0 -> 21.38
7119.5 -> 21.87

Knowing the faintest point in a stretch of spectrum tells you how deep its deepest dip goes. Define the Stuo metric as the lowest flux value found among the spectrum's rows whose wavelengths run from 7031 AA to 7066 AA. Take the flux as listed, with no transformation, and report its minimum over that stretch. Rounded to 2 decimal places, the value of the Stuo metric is 21.50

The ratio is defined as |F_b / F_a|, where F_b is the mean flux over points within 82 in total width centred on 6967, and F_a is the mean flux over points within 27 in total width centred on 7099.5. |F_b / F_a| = 0.933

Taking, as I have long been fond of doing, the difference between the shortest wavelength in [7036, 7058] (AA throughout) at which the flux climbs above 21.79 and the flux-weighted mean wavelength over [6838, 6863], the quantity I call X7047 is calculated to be 186.2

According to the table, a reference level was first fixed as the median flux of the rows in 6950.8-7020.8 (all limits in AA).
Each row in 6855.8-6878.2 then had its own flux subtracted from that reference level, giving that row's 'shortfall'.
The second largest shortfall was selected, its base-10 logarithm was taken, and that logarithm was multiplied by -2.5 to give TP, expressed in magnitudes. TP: 0.9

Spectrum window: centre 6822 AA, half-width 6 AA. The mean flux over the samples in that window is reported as 21.5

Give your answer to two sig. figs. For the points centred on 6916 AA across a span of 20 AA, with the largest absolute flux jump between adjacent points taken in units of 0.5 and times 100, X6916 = 60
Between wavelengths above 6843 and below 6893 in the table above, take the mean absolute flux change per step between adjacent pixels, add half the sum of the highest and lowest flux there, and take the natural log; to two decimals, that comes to 3.08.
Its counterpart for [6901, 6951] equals 3.09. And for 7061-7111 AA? 3.17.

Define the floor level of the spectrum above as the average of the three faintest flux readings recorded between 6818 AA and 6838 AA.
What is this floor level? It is 21.1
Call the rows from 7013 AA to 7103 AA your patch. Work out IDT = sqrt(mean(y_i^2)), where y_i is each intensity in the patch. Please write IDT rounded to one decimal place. 22.8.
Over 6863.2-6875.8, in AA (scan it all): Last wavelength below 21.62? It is 6874.5 AA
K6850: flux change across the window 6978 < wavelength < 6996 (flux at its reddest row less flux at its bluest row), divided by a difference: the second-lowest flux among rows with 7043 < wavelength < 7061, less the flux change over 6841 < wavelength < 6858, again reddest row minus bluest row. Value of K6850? -0.11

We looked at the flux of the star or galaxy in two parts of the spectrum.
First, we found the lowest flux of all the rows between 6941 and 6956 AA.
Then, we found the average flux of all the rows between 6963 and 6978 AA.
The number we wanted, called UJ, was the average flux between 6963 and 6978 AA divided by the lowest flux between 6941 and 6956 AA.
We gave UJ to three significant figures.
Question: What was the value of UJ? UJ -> 1.05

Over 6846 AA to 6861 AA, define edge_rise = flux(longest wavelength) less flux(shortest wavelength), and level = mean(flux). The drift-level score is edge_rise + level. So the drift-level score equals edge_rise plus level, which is 22.2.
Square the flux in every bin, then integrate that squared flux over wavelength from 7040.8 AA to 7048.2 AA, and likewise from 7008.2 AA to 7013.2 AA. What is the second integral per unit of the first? 0.60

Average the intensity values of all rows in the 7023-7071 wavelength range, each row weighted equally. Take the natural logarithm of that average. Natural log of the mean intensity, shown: 3.12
